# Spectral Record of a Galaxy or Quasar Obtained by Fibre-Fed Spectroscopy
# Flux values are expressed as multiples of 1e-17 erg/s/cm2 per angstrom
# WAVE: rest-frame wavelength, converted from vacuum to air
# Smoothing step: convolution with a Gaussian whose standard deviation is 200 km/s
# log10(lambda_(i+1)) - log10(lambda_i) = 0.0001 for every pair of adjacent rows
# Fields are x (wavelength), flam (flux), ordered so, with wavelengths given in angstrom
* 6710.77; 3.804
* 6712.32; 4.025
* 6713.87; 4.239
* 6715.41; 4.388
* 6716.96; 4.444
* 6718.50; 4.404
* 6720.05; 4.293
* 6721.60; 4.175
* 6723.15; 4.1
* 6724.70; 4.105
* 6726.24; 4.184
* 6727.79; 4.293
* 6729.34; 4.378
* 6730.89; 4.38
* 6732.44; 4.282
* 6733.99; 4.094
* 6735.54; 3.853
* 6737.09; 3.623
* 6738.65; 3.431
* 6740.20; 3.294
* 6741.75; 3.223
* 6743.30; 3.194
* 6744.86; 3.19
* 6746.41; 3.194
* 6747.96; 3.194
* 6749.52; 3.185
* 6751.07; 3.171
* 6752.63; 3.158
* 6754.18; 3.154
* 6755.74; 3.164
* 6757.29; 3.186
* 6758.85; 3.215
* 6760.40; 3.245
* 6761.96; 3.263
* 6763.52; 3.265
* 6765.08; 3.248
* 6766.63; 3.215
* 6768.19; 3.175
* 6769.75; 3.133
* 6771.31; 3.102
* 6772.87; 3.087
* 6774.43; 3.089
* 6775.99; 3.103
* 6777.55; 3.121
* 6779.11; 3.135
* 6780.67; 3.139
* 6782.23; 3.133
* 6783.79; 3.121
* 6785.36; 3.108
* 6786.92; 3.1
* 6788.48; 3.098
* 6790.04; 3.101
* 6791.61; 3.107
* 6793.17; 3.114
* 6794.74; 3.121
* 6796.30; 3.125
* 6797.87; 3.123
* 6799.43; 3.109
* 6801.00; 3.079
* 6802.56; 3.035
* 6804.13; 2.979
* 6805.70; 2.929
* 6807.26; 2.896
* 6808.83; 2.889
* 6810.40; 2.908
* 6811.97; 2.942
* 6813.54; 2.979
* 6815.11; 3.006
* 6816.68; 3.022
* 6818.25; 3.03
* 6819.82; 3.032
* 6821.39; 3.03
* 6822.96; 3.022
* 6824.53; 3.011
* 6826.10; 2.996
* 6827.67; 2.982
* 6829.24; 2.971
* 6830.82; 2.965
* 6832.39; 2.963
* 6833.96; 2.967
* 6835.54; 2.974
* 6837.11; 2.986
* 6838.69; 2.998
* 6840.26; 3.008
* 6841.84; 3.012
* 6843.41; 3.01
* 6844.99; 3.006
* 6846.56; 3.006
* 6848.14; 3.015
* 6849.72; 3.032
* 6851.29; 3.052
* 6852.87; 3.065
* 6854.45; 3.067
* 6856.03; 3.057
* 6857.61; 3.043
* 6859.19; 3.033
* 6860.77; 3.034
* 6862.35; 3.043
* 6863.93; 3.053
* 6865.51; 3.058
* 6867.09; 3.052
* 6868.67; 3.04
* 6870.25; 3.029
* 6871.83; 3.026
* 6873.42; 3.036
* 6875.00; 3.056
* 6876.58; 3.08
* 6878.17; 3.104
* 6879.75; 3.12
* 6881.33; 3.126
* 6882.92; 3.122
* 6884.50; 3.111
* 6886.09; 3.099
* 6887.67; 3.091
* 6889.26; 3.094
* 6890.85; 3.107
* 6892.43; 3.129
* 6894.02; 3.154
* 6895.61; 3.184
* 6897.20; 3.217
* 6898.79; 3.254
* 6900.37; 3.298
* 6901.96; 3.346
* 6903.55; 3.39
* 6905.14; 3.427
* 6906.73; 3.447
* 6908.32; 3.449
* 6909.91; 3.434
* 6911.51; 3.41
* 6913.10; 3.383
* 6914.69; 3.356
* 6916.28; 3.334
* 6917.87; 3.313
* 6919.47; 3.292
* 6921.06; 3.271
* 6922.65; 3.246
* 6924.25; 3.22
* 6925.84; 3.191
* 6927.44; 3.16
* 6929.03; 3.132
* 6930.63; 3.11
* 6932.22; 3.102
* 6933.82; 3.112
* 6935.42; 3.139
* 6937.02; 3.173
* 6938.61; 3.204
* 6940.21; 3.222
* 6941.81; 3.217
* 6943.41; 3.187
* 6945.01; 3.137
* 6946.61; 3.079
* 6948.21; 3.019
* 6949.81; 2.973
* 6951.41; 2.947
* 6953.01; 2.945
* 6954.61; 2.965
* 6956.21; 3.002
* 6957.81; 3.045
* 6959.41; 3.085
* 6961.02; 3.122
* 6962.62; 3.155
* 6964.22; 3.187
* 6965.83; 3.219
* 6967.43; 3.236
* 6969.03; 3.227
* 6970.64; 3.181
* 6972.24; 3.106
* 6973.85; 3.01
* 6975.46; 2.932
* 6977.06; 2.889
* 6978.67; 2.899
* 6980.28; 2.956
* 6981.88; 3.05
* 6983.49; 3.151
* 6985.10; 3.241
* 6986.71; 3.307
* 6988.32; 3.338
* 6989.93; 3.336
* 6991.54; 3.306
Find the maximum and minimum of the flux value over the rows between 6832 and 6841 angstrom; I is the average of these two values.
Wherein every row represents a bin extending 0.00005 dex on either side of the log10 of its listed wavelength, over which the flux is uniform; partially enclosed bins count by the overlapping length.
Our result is 2.99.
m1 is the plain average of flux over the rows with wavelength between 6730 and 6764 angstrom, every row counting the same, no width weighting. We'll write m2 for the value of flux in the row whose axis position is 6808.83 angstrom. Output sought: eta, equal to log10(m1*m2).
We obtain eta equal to 0.99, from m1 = 3.41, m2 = 2.889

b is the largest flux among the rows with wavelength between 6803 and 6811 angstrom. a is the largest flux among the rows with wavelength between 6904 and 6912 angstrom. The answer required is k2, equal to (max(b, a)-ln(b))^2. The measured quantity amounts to 5.6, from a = 3.449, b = 2.979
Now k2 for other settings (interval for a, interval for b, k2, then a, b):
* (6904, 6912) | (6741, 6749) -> 5.2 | 3.449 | 3.223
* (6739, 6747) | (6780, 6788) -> 4.6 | 3.294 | 3.139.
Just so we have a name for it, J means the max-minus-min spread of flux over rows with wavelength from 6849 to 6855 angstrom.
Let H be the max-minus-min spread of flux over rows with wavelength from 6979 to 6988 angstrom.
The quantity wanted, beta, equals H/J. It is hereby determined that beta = 10.0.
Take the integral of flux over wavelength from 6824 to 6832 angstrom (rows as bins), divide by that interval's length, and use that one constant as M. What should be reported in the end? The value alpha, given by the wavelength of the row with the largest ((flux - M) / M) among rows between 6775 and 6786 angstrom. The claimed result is 6780.67 angstrom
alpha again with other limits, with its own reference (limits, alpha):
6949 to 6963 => 6962.62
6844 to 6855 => 6854.45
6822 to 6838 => 6822.96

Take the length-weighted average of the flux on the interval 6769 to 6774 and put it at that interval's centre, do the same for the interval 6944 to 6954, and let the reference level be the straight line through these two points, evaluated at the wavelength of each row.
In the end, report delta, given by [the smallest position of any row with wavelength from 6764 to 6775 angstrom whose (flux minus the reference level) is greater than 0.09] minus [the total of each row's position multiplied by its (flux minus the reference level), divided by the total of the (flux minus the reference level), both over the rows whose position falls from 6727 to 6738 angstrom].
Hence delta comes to 33.4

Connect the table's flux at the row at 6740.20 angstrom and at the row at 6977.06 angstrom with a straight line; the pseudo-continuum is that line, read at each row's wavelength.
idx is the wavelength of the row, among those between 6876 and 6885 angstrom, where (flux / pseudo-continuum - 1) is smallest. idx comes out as 6876.58 angstrom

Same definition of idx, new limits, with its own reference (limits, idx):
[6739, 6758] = 6754.18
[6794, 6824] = 6808.83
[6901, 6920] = 6919.47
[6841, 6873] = 6844.99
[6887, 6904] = 6887.67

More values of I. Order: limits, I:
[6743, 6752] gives 3.18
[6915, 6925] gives 3.28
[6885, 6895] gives 3.12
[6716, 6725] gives 4.27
